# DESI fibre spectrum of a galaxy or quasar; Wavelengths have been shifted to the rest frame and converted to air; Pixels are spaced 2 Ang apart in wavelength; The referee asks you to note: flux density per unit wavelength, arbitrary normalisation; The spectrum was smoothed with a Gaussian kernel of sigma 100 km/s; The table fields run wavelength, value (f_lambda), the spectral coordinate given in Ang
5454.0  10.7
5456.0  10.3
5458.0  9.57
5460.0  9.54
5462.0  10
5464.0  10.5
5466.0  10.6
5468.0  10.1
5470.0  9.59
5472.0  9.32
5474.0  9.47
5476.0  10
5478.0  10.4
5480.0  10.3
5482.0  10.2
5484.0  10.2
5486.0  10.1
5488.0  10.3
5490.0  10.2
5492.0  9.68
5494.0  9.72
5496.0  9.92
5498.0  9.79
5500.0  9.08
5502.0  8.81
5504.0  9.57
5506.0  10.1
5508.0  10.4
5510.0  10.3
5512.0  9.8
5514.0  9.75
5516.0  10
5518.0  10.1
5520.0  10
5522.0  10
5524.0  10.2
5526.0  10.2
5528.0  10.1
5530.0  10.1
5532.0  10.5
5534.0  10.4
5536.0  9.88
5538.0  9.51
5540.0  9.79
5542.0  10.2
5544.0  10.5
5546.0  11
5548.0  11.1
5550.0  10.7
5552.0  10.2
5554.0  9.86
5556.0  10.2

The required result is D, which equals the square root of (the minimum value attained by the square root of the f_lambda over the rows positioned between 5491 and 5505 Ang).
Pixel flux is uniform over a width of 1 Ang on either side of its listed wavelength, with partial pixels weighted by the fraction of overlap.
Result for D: 1.72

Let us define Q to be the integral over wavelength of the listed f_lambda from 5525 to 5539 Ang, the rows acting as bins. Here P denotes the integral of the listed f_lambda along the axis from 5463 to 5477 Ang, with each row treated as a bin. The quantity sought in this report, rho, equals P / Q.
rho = 0.98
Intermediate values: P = 139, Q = 141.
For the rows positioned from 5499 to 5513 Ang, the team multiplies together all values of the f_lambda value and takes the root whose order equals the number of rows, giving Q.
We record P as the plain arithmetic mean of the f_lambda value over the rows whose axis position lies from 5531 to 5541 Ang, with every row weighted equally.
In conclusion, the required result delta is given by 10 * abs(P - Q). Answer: 3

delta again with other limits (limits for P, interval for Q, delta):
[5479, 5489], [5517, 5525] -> 1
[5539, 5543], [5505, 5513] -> 2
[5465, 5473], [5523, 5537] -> 3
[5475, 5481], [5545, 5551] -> 7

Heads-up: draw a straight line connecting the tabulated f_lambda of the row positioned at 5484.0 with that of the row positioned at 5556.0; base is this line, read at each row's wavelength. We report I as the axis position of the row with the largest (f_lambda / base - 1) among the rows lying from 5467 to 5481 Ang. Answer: 5478.0 Ang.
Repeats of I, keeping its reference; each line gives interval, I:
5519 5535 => 5532.0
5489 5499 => 5490.0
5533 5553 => 5548.0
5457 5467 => 5466.0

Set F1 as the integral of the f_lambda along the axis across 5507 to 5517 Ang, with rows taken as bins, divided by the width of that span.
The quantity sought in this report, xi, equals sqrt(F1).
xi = 3.17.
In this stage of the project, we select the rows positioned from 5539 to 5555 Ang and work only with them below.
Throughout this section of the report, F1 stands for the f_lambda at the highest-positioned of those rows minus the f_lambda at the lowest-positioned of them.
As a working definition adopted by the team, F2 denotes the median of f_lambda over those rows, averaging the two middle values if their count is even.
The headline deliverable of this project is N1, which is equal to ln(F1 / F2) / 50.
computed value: -0.0999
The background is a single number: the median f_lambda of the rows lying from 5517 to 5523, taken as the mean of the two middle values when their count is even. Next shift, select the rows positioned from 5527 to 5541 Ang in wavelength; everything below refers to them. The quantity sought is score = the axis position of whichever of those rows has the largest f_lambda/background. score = 5532.0 Ang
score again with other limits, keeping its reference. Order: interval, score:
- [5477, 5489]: 5478.0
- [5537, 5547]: 5546.0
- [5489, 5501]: 5490.0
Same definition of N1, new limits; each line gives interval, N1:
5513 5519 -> -0.0670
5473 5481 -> -0.0501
